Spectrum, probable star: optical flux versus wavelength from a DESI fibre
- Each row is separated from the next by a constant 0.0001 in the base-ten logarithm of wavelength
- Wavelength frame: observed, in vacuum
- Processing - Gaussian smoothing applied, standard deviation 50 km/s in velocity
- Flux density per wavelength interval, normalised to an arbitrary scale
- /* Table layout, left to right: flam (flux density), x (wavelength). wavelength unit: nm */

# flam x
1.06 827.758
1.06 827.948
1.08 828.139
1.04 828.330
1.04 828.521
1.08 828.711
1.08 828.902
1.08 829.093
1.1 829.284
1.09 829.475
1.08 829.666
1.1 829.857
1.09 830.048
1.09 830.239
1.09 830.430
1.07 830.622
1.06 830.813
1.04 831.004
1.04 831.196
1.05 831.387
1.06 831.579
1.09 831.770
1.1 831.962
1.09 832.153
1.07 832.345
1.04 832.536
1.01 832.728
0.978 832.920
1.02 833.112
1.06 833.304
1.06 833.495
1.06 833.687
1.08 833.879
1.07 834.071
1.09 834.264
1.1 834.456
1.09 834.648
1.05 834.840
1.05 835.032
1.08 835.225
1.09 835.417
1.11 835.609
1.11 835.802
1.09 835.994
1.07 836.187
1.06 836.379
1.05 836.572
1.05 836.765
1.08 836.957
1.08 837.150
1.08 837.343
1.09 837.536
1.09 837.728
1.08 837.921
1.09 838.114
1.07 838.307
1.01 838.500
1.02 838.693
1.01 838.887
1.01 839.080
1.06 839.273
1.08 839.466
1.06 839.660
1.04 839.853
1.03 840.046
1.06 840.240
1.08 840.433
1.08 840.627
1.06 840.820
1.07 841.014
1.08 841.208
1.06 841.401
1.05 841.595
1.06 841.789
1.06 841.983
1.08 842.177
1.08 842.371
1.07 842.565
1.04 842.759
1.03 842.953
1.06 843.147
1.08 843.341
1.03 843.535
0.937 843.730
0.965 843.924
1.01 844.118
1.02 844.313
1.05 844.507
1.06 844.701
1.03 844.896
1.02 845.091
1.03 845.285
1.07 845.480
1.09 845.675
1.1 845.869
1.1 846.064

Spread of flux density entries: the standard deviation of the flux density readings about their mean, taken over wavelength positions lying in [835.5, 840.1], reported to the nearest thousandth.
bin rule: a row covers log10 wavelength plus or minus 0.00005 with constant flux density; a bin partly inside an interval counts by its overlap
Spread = 0.030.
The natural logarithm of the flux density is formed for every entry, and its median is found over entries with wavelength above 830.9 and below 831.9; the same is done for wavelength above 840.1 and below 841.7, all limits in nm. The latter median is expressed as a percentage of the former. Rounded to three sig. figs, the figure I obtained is 129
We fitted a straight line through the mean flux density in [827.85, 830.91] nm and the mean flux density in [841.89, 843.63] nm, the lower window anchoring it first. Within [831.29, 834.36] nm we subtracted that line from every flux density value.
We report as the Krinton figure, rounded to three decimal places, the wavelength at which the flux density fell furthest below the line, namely 832.920 nm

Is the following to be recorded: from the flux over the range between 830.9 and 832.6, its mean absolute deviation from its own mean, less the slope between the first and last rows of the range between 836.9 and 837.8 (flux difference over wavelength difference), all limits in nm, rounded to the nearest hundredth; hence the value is 0.01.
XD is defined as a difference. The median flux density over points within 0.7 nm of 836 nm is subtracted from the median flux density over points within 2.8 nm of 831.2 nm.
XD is -0.020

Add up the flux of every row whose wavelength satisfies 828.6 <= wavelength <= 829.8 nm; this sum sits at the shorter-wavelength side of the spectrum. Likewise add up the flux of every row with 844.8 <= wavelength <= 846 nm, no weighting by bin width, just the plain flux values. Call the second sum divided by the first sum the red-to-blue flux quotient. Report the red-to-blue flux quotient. 1.0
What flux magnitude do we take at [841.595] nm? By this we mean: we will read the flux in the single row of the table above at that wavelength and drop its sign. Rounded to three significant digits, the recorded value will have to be 1.05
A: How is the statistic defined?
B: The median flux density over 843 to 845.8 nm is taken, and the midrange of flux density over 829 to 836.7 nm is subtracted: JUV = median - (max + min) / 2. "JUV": -0.014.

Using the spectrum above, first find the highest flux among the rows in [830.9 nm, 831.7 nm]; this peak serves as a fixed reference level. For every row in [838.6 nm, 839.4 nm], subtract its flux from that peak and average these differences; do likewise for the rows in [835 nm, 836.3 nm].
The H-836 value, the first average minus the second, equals 0.06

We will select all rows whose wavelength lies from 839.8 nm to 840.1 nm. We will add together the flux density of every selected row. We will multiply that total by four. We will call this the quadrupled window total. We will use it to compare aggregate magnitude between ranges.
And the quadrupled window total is 8.3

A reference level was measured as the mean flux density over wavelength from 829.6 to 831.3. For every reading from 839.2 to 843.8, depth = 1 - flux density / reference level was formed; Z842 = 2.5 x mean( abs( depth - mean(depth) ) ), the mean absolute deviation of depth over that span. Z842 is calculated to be 0.045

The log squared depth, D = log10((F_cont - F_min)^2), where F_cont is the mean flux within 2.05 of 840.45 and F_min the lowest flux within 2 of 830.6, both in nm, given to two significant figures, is -3.7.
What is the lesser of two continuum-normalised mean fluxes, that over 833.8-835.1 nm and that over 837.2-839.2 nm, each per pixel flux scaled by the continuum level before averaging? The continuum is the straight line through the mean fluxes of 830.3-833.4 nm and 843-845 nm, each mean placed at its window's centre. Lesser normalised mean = 1.016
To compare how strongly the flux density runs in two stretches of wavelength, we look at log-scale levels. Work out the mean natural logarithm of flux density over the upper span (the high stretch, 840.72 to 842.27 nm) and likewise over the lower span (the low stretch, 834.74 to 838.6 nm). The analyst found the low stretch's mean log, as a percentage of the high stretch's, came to 113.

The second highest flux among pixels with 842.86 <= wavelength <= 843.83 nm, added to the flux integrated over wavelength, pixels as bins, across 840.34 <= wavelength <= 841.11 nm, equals 1.89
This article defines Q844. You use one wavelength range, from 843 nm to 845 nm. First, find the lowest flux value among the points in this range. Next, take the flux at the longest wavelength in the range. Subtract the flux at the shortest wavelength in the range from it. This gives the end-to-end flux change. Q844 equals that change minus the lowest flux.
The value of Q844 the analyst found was -0.97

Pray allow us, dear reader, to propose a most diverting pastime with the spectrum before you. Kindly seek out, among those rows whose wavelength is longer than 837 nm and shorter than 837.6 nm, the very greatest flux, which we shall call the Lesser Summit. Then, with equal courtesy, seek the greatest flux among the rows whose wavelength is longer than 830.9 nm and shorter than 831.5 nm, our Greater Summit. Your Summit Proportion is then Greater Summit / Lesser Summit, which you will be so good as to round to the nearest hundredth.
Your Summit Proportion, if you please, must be 0.96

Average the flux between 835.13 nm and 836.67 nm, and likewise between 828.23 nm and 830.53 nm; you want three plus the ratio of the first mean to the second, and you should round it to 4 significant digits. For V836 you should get 4.002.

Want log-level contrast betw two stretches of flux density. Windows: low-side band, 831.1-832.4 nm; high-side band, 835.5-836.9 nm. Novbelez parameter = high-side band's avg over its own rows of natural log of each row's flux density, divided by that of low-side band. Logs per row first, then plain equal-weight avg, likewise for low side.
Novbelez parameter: 1.1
